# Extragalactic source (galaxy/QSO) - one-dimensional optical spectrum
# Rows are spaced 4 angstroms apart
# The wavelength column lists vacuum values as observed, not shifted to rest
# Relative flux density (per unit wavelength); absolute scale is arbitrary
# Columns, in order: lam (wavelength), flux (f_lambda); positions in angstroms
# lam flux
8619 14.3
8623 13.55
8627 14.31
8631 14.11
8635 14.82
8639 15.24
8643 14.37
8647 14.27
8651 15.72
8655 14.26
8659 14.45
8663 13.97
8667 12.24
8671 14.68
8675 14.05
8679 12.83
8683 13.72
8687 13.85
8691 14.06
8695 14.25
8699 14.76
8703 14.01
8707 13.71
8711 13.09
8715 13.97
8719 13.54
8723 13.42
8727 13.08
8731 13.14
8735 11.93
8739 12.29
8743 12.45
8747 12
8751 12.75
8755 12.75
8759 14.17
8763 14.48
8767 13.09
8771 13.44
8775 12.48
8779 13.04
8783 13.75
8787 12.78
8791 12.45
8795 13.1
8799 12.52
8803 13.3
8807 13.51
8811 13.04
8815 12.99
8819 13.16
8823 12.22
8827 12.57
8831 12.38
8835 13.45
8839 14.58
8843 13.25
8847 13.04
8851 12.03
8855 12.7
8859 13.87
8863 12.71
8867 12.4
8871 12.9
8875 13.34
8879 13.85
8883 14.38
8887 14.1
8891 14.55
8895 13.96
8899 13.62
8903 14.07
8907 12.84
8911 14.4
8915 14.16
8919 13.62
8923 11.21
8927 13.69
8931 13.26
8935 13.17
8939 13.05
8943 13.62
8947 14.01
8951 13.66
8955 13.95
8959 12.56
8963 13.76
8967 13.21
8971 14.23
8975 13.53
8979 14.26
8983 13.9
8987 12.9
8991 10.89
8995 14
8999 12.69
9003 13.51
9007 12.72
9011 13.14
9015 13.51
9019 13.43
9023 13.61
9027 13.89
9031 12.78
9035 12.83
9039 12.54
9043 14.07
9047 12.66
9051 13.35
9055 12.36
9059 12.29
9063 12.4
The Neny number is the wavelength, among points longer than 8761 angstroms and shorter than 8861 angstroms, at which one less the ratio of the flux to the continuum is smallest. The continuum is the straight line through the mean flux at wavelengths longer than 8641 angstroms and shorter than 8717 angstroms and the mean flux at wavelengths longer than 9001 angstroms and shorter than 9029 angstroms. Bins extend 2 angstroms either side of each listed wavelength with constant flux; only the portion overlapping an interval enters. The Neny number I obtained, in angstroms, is 8839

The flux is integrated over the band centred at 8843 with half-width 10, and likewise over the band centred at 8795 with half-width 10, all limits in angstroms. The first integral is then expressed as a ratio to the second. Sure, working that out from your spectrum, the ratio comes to 1.03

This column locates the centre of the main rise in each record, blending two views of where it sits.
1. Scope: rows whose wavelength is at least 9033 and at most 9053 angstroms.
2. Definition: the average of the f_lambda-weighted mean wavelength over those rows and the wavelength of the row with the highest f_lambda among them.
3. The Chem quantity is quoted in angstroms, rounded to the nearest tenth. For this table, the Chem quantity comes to 9043.0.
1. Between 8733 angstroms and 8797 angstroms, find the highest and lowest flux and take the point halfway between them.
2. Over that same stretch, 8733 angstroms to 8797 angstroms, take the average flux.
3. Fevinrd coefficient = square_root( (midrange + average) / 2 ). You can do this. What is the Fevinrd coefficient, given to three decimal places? 3.615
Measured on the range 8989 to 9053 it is 3.576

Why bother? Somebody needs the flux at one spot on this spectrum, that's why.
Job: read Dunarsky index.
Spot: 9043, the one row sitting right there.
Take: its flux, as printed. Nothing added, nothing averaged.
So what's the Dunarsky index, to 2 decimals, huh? 14.07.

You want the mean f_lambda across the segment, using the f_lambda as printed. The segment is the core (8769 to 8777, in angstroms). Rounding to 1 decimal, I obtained 13.0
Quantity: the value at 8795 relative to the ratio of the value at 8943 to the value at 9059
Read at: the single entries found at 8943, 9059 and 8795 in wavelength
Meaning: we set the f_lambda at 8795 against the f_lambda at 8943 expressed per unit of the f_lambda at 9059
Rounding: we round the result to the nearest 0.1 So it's 11.8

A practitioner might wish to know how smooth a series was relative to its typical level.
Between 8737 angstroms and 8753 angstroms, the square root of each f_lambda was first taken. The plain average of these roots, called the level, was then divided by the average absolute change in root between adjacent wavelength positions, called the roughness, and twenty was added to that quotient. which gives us 74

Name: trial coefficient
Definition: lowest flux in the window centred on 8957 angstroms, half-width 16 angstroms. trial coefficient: 12.56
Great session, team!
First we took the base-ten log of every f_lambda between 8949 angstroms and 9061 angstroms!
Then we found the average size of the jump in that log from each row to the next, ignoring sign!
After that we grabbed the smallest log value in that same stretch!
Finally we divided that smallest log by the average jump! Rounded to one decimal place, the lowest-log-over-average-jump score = 37.0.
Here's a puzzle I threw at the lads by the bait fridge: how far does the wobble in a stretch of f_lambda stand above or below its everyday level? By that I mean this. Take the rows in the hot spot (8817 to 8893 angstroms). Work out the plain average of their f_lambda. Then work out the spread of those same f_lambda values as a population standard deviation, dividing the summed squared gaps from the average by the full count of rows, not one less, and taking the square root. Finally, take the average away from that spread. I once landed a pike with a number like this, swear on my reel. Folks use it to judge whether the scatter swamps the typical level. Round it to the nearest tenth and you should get -12.5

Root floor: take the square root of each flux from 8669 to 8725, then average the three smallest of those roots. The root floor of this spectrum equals 3.62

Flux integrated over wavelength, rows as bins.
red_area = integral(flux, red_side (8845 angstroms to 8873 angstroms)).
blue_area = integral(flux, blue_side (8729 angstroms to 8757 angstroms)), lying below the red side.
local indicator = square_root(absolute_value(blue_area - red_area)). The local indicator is 3.1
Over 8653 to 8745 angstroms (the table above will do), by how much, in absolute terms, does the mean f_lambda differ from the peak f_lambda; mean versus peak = 1.2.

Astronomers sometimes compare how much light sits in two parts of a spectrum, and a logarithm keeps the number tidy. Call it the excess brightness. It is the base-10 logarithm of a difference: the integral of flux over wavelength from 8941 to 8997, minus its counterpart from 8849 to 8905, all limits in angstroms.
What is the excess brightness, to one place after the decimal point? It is -12.9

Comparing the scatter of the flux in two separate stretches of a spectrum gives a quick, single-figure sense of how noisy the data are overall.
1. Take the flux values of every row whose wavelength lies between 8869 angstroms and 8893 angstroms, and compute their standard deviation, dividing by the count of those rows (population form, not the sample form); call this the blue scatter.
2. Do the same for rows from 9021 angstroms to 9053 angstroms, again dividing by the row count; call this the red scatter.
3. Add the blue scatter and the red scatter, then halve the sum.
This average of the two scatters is 0.566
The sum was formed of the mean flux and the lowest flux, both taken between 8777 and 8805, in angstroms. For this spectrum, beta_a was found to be 25.4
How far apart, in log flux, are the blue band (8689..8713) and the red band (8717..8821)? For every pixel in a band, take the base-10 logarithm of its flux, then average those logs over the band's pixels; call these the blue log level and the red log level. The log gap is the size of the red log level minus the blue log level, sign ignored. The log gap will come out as 0.031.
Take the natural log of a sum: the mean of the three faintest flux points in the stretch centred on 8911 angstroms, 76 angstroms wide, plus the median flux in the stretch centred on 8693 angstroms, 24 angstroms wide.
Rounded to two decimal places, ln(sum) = 3.27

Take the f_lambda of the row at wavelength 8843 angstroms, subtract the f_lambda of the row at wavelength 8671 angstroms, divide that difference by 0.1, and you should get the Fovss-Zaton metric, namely -14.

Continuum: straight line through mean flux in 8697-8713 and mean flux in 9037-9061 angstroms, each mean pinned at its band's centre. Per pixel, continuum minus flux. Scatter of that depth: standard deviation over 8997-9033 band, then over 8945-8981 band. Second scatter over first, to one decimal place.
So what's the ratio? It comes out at 1.2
